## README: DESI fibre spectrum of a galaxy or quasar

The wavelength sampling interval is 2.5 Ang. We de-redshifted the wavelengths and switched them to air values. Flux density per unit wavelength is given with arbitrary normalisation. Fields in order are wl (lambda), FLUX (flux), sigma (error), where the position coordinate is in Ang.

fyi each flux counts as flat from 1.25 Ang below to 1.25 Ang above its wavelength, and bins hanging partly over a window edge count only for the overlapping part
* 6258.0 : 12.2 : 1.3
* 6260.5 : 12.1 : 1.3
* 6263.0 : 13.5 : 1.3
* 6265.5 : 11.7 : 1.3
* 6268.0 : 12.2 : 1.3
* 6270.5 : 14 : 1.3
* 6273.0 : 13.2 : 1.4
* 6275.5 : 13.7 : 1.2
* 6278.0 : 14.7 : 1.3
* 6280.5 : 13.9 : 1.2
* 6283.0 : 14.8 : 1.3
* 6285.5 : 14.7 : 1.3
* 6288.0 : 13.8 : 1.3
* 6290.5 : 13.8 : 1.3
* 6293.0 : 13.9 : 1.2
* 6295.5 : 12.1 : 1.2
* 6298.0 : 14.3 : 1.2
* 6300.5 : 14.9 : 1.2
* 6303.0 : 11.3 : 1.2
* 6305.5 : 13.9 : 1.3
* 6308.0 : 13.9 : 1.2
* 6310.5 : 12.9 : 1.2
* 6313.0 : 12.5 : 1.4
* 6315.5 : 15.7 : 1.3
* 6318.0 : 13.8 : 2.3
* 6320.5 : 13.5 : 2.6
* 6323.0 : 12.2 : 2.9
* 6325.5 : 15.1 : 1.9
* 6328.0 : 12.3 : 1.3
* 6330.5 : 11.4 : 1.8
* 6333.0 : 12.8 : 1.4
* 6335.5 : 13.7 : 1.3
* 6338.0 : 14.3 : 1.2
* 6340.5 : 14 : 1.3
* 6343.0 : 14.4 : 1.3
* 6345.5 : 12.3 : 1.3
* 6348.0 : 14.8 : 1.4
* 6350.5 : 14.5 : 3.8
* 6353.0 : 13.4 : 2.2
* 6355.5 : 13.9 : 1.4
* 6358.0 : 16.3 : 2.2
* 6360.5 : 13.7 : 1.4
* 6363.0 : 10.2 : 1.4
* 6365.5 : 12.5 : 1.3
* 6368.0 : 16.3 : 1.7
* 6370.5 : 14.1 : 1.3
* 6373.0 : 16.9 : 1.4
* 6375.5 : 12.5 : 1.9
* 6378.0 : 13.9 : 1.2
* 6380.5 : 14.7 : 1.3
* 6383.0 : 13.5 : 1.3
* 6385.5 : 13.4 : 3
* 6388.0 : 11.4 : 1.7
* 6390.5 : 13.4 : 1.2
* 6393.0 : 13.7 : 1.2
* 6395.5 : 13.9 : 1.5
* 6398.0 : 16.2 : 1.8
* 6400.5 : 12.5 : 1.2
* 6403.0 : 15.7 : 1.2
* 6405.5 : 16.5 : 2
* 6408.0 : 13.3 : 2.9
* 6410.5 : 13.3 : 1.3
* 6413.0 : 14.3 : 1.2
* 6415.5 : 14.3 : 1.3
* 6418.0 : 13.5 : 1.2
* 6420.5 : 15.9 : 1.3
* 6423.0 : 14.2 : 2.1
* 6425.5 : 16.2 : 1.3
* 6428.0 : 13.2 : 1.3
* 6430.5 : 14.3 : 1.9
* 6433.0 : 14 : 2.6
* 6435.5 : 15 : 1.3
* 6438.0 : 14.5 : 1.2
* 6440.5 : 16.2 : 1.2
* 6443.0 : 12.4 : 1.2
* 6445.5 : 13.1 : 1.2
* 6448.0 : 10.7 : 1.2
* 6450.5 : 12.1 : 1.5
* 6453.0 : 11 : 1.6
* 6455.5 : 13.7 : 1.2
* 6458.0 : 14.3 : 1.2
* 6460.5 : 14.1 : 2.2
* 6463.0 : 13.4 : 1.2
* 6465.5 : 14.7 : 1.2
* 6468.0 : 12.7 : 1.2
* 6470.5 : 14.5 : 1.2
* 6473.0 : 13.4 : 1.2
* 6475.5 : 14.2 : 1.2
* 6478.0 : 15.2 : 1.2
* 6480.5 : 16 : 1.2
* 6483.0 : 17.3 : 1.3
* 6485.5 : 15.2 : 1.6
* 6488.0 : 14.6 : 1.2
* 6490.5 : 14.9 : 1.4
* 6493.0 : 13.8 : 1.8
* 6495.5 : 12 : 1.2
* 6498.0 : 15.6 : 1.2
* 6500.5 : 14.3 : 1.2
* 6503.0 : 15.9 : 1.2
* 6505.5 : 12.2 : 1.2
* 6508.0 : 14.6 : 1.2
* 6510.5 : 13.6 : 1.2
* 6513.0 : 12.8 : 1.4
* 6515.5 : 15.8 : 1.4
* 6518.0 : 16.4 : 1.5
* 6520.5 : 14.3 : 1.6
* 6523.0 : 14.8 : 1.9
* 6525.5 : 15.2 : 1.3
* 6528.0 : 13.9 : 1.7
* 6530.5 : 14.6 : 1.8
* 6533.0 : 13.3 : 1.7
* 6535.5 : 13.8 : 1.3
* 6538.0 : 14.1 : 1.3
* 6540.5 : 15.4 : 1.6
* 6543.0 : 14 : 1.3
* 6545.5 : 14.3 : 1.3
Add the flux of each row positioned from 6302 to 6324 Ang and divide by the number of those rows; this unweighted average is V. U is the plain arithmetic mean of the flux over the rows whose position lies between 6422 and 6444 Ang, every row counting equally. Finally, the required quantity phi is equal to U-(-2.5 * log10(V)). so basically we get 17.3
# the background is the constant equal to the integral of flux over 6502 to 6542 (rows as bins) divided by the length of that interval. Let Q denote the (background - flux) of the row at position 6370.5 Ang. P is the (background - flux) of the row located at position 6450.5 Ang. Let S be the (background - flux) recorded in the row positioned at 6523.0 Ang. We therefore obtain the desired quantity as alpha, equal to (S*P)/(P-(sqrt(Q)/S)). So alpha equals -0.2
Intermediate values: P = 2.3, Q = 0.3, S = 0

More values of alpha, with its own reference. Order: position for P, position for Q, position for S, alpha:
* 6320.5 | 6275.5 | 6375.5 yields 3.7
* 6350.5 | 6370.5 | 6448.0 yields 1.4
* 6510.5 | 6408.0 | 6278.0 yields -0.1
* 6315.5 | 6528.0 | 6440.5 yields -2.6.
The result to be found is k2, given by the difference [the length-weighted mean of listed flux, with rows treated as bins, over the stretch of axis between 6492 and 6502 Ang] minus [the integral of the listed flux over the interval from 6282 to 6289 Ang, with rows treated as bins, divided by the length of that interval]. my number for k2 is -0.5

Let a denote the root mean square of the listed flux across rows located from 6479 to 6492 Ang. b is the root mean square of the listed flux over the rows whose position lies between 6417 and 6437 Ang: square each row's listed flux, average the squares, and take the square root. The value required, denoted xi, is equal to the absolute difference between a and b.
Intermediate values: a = 15.6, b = 14.6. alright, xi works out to 1.06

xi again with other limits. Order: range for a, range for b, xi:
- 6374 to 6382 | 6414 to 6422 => 0.87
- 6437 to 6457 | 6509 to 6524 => 1.59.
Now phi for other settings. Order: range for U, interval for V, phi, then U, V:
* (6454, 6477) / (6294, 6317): 16.7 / 13.9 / 13.5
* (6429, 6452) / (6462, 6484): 16.5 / 13.6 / 14.6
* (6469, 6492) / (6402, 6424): 17.9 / 15.0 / 14.6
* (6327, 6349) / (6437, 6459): 16.1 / 13.3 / 13.1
